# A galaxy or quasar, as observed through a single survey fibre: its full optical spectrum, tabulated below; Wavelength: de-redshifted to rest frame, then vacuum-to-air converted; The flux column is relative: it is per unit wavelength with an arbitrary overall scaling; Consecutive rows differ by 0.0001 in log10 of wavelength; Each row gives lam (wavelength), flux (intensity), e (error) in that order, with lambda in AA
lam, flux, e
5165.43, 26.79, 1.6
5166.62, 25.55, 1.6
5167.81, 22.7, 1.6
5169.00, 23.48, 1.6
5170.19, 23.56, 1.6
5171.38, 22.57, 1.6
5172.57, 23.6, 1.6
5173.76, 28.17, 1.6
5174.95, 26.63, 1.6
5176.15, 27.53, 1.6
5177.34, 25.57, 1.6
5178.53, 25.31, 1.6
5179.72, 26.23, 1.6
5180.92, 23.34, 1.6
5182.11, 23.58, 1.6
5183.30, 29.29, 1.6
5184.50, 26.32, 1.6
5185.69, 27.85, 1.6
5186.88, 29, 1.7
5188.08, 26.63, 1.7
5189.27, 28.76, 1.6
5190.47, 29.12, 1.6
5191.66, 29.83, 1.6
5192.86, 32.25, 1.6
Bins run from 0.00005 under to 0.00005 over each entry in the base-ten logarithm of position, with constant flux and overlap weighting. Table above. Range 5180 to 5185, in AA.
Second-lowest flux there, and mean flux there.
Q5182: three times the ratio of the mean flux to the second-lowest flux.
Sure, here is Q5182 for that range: 3.26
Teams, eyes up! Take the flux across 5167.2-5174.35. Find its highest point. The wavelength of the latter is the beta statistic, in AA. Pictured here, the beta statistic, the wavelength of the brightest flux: 5173.76 AA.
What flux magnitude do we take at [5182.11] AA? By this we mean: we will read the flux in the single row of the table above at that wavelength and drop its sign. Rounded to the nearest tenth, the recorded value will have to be 23.6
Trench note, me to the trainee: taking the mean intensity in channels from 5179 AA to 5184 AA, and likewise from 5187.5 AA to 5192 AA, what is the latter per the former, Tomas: 1.12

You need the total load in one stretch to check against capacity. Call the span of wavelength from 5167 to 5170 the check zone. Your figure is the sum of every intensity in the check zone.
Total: 46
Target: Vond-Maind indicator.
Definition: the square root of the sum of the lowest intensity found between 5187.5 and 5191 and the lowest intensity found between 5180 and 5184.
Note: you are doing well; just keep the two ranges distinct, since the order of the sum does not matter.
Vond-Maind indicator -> 7.07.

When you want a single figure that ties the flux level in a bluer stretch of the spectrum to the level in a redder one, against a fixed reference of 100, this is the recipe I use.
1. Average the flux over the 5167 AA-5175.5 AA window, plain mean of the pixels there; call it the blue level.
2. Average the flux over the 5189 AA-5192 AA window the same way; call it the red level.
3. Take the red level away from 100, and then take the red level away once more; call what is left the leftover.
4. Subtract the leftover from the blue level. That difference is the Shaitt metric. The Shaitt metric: -17.1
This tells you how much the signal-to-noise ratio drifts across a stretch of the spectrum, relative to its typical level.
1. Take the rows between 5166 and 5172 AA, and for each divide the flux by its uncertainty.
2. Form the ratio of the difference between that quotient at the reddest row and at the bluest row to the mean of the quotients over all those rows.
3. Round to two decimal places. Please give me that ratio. -0.13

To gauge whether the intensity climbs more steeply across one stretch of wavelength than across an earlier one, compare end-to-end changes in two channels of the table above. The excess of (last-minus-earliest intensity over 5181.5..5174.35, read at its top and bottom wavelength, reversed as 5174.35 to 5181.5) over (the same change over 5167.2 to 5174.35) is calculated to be -9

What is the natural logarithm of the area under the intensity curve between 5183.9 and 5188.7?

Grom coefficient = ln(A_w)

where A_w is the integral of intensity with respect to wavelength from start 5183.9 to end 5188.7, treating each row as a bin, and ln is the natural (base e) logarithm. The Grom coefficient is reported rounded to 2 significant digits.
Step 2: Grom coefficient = 4.9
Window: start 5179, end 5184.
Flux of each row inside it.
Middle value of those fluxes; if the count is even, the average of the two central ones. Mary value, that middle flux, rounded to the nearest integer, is 25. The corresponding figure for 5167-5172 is 23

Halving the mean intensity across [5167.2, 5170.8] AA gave 11.6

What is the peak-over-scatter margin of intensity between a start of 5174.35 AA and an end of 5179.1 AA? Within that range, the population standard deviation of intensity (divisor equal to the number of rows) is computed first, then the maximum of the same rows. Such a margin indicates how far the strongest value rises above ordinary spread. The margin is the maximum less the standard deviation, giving 26.6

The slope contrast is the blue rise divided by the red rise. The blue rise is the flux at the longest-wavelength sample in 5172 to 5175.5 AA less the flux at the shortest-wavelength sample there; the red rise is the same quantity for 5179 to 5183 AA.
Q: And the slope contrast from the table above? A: -1.1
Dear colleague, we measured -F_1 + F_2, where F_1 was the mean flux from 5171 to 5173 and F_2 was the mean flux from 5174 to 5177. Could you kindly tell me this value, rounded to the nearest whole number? 4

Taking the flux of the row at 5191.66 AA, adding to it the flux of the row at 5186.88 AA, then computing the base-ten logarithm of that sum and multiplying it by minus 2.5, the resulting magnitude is -4.42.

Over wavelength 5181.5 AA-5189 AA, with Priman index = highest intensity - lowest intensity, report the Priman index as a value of 6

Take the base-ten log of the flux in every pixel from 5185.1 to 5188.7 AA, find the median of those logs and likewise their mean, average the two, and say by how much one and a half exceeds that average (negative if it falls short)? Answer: 0.055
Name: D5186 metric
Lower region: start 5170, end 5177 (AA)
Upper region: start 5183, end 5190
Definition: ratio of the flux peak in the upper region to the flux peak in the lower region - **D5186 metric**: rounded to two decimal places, 1.04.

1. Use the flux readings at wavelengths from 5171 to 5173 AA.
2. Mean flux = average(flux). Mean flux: 23.1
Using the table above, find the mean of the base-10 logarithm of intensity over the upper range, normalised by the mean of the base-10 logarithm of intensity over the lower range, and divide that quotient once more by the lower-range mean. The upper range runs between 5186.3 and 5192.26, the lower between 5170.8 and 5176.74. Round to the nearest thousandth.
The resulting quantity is 0.735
